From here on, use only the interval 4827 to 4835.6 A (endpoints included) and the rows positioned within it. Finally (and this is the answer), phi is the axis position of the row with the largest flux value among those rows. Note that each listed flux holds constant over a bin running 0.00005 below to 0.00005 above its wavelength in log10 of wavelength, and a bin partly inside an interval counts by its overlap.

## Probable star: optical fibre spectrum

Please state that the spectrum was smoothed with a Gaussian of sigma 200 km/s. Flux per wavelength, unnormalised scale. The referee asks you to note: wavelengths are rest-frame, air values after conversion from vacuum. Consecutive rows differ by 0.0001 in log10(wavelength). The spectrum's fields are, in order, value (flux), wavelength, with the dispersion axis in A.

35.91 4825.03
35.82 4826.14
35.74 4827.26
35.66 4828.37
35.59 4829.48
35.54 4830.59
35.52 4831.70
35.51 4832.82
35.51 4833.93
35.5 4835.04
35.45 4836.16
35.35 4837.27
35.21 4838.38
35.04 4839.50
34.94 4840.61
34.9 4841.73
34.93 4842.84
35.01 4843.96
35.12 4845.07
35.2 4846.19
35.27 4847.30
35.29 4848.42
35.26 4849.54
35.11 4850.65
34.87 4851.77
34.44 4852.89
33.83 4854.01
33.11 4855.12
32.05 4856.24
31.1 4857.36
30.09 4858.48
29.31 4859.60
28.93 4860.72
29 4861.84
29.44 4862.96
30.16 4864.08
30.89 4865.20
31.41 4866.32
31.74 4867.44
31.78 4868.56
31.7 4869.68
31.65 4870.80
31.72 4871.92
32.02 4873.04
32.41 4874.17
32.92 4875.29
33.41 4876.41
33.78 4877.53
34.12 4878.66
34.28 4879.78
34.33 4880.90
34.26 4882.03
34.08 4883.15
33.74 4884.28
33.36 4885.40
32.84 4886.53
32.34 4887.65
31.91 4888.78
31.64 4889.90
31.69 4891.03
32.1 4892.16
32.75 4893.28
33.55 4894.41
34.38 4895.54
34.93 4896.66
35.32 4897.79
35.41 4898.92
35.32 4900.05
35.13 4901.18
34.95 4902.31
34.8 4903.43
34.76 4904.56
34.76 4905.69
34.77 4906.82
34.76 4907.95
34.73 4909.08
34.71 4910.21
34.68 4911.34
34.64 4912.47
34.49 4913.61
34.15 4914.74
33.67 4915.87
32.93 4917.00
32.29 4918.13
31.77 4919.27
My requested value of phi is 4827.26 A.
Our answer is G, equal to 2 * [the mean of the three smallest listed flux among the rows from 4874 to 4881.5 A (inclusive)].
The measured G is 65.8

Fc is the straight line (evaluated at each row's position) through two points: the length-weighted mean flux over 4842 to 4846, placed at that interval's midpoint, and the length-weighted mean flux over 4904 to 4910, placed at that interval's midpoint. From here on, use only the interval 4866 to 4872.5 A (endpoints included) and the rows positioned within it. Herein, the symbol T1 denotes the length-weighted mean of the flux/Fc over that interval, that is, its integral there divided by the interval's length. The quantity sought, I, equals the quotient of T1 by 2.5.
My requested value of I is 0.363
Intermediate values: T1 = 0.908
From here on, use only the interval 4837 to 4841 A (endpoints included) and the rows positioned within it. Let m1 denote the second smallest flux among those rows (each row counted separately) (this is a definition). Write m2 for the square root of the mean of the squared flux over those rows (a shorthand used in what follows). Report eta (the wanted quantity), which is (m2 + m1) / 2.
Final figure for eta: 35.1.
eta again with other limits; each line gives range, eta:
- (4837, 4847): 35.0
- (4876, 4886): 33.7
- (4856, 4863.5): 29.5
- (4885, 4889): 32.5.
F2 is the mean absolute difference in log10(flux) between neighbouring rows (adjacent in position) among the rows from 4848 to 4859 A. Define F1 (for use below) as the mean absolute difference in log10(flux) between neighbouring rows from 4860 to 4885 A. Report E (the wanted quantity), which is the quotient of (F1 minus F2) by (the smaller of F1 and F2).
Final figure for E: -1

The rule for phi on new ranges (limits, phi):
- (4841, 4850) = 4848.42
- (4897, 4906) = 4898.92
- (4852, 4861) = 4852.89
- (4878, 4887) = 4880.90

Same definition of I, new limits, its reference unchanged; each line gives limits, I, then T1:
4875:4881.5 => 0.388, 0.970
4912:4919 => 0.387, 0.967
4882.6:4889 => 0.380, 0.949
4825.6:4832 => 0.406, 1.015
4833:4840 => 0.403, 1.008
